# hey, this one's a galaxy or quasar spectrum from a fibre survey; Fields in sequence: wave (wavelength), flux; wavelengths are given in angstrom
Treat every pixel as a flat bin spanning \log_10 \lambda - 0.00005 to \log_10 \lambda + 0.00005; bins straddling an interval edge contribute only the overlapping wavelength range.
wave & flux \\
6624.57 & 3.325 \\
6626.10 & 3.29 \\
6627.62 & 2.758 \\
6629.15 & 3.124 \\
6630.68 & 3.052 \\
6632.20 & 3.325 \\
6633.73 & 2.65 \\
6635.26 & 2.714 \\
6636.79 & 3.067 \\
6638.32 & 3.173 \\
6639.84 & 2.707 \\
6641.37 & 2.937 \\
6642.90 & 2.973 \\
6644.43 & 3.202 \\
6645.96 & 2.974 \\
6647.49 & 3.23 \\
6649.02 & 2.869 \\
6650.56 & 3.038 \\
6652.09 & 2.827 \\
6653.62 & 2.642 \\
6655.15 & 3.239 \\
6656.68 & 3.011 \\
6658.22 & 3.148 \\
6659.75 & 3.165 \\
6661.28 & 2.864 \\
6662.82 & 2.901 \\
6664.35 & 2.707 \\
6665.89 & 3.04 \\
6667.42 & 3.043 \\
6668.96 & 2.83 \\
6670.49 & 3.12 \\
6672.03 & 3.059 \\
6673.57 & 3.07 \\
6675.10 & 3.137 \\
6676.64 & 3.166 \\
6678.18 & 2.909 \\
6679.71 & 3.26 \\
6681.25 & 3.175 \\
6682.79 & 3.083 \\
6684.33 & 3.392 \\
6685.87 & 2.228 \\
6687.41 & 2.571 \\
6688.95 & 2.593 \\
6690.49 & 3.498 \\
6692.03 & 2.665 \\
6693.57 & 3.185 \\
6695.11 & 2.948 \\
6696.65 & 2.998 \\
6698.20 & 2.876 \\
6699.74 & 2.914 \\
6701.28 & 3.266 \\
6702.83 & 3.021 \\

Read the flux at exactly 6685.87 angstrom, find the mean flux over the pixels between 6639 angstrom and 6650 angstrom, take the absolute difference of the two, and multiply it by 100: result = 76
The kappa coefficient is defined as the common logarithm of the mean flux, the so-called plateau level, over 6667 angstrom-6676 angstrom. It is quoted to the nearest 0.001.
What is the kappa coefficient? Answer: 0.483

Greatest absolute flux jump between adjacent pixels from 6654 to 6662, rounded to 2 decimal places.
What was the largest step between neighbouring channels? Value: 0.30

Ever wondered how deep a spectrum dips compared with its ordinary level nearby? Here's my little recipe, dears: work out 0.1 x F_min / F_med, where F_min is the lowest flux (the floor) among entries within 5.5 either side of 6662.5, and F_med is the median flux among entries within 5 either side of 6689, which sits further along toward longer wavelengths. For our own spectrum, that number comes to 0.1016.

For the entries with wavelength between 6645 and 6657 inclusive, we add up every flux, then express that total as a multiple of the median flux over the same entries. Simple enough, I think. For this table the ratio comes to 8.0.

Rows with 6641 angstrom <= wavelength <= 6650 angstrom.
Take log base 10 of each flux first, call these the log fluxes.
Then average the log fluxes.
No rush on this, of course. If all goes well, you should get 0.481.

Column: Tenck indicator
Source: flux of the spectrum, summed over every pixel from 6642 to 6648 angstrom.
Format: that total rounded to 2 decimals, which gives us 12.38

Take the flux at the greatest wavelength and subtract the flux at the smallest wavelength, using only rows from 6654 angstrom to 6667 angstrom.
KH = -0.20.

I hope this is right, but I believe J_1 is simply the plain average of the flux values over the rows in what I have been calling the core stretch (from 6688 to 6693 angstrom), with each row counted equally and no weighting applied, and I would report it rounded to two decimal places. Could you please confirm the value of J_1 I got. 2.92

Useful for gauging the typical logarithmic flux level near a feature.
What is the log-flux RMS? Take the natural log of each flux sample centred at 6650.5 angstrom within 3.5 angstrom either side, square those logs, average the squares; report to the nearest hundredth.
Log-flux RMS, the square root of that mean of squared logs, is 1.07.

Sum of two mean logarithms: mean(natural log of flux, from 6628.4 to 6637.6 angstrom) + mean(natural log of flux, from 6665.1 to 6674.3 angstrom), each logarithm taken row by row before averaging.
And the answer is 2.20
